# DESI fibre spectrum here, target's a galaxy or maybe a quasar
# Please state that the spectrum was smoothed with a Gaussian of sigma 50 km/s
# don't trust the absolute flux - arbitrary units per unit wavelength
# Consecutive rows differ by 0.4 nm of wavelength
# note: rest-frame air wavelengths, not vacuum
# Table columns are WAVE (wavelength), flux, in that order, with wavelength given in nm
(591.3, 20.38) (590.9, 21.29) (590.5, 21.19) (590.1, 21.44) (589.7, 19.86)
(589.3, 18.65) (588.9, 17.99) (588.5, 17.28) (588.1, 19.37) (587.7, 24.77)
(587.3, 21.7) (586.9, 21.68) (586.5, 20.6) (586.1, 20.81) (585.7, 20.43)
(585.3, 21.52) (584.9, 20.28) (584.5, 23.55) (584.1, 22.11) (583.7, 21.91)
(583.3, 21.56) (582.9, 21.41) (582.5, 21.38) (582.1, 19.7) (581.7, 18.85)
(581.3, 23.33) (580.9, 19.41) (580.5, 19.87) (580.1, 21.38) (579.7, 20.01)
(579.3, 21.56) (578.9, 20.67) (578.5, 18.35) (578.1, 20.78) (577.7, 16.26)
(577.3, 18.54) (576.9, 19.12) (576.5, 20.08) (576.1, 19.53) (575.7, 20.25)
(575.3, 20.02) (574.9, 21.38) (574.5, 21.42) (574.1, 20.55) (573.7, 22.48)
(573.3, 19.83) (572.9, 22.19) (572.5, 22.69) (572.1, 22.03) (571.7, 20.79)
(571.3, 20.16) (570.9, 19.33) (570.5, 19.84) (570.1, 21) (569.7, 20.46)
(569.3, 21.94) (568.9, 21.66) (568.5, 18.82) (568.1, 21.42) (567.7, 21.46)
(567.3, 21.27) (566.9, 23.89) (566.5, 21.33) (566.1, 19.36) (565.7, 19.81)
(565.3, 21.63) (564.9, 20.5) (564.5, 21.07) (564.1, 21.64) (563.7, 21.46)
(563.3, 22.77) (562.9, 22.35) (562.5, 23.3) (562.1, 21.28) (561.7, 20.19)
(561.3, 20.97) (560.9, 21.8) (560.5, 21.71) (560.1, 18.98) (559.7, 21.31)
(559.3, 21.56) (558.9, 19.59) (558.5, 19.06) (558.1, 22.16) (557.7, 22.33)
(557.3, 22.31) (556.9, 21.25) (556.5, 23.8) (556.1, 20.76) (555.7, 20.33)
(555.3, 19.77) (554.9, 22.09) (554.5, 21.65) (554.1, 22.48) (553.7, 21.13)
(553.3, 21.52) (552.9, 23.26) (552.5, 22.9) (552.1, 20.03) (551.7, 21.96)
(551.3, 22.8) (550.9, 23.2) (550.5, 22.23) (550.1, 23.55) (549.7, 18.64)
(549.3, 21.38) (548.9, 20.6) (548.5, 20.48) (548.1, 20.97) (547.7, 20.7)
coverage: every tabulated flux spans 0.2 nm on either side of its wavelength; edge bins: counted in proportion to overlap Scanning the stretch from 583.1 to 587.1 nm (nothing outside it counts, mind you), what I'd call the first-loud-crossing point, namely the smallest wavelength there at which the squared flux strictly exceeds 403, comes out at 583.3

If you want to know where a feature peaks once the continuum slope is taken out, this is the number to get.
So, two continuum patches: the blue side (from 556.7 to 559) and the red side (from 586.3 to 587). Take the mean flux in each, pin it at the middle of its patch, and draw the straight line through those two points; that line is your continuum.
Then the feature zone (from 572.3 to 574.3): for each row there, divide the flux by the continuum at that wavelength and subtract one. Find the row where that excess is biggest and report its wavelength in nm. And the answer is 572.5 nm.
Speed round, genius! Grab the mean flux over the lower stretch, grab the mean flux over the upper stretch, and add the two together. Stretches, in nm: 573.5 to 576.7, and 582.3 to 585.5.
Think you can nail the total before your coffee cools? 42.4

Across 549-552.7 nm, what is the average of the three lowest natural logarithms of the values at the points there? 2.99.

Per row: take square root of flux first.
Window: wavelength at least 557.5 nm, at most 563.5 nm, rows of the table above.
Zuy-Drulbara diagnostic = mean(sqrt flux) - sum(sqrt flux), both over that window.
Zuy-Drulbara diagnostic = -64.6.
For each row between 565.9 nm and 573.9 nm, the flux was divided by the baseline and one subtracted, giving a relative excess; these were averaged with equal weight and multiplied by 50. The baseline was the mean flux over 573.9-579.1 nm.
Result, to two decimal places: 3.37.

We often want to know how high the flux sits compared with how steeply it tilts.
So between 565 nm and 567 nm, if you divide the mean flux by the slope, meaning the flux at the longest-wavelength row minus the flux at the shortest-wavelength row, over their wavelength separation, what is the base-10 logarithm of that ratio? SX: 1.2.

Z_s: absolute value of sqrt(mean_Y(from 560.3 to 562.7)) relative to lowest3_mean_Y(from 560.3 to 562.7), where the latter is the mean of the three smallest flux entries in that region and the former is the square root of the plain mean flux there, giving 0.223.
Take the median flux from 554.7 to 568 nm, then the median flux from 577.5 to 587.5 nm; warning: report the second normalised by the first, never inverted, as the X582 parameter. 0.98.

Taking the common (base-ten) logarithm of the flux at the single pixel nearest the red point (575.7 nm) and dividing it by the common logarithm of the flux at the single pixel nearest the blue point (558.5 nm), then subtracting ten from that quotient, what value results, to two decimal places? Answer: -8.98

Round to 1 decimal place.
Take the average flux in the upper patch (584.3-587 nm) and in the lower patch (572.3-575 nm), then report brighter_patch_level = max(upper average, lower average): 21.5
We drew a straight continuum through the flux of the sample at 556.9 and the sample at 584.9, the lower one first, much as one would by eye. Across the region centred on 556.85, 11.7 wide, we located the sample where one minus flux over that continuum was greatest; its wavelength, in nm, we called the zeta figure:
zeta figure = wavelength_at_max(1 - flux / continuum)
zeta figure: 560.1 nm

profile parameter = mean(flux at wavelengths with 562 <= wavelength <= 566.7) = 21.4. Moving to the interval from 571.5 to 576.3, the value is 21.1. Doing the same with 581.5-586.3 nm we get 21.1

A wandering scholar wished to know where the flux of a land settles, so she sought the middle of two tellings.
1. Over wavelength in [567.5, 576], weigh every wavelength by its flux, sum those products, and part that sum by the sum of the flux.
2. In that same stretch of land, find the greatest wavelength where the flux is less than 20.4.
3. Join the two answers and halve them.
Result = 573.70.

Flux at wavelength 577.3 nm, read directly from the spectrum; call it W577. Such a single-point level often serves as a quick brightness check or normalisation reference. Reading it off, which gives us 18.54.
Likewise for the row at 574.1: 20.55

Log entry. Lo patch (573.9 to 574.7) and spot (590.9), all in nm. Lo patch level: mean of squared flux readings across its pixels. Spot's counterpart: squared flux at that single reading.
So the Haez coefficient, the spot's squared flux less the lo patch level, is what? 13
